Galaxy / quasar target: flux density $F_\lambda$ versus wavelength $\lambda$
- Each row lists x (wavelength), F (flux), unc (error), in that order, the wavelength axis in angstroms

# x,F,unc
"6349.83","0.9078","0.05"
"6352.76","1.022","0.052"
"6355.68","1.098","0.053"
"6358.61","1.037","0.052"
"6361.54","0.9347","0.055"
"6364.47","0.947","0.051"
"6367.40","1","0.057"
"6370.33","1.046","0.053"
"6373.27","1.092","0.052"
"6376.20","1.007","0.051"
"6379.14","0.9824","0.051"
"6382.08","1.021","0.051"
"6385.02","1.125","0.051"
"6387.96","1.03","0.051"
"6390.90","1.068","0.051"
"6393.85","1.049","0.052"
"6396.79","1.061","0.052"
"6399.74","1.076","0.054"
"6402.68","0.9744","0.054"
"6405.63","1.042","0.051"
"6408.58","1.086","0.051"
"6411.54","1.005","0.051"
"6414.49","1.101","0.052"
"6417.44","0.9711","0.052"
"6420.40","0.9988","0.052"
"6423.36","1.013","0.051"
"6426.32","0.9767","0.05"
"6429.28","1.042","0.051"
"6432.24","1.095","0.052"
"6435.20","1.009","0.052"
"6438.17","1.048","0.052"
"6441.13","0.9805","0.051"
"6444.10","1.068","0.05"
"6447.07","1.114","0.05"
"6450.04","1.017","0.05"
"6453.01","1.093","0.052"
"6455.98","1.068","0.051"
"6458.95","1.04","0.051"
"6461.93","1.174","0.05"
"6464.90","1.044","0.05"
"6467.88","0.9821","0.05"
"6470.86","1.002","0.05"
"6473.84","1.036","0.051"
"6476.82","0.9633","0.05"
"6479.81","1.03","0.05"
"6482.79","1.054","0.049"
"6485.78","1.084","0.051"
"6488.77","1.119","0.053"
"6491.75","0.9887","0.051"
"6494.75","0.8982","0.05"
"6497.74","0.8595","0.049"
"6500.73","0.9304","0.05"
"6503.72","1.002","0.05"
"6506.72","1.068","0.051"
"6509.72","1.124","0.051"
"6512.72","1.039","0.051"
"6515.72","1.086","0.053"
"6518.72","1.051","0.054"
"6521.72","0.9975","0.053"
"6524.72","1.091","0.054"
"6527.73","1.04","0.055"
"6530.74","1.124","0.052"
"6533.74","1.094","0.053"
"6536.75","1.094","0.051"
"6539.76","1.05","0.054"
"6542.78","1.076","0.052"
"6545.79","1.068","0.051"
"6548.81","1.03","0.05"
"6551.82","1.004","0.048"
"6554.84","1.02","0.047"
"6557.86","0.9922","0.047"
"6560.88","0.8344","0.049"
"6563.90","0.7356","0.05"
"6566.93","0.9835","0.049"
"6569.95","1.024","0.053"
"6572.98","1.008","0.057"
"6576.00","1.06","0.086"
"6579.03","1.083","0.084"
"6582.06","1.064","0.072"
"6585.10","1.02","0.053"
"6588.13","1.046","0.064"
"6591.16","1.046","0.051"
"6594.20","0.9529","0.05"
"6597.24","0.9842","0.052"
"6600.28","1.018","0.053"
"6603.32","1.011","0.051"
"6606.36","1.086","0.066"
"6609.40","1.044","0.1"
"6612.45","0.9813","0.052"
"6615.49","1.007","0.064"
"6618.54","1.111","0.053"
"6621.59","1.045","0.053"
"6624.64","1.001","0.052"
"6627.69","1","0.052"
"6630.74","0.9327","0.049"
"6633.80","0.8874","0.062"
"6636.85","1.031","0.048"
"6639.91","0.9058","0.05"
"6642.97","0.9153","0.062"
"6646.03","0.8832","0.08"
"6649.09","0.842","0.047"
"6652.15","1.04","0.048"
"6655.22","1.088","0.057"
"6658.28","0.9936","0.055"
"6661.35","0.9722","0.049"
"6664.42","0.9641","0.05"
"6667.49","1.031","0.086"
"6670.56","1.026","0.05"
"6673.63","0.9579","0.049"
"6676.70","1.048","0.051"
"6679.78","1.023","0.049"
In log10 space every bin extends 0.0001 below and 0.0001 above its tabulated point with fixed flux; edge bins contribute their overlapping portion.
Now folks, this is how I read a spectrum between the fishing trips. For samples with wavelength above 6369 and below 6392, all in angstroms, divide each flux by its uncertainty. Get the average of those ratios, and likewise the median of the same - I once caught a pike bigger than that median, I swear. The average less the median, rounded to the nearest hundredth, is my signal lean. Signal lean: 0.26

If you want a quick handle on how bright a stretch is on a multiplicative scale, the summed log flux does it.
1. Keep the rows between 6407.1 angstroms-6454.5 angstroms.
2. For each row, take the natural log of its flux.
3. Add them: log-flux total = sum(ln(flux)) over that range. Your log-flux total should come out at 0.6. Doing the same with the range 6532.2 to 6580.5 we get 0.1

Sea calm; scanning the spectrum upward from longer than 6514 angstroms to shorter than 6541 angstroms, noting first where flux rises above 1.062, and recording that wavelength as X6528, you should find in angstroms 6515.72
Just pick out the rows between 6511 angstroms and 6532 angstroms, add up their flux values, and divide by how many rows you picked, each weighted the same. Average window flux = 1.06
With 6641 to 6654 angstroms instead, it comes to 0.92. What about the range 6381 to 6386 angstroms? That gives 1.07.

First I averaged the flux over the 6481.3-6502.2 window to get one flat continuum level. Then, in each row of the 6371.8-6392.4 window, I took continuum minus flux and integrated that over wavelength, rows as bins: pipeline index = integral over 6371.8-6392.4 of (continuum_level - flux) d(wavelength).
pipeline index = -1.2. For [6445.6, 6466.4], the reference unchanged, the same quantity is -1.8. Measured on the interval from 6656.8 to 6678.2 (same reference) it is -0.2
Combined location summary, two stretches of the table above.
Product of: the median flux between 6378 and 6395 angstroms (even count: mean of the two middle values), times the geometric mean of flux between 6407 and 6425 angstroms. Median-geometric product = 1.07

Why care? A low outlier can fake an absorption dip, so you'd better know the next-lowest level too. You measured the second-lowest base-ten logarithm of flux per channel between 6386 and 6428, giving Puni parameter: -0.011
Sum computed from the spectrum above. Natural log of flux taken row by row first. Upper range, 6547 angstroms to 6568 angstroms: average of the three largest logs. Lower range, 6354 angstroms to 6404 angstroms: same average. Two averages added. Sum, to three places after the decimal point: 0.118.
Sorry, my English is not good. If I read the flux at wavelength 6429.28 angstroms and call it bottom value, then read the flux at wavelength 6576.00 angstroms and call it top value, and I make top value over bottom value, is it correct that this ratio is 1.02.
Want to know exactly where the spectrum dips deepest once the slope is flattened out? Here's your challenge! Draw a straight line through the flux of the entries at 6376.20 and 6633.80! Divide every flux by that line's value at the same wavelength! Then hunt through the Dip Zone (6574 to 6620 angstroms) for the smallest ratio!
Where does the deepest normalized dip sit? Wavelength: 6594.20 angstroms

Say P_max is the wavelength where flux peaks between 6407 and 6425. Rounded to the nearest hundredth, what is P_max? 6414.49 angstroms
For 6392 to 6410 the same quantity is 6408.58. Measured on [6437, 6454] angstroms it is 6447.07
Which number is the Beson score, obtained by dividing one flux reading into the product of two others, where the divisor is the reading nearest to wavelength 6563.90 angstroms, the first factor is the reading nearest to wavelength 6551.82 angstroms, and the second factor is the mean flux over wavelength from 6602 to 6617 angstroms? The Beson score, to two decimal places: 1.40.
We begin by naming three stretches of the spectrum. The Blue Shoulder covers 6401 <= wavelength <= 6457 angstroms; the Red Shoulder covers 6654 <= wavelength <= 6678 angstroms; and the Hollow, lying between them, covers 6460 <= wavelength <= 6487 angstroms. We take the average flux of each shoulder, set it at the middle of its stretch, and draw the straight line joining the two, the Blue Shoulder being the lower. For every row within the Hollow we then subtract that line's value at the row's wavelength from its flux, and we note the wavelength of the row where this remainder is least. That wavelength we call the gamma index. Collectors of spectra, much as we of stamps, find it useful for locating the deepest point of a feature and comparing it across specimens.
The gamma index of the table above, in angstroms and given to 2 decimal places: 6476.82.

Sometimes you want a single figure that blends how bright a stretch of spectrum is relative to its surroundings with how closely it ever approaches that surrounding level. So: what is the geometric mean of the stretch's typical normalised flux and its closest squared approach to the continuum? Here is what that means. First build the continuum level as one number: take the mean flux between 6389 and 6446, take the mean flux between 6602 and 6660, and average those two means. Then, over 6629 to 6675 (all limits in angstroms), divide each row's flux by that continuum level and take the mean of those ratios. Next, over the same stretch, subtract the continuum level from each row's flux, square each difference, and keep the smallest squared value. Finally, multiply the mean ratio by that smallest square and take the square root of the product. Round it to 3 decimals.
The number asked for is 0.013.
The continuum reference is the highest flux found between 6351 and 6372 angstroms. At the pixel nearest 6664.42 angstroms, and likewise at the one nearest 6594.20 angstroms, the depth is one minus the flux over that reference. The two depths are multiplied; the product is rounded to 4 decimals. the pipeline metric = 0.0161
